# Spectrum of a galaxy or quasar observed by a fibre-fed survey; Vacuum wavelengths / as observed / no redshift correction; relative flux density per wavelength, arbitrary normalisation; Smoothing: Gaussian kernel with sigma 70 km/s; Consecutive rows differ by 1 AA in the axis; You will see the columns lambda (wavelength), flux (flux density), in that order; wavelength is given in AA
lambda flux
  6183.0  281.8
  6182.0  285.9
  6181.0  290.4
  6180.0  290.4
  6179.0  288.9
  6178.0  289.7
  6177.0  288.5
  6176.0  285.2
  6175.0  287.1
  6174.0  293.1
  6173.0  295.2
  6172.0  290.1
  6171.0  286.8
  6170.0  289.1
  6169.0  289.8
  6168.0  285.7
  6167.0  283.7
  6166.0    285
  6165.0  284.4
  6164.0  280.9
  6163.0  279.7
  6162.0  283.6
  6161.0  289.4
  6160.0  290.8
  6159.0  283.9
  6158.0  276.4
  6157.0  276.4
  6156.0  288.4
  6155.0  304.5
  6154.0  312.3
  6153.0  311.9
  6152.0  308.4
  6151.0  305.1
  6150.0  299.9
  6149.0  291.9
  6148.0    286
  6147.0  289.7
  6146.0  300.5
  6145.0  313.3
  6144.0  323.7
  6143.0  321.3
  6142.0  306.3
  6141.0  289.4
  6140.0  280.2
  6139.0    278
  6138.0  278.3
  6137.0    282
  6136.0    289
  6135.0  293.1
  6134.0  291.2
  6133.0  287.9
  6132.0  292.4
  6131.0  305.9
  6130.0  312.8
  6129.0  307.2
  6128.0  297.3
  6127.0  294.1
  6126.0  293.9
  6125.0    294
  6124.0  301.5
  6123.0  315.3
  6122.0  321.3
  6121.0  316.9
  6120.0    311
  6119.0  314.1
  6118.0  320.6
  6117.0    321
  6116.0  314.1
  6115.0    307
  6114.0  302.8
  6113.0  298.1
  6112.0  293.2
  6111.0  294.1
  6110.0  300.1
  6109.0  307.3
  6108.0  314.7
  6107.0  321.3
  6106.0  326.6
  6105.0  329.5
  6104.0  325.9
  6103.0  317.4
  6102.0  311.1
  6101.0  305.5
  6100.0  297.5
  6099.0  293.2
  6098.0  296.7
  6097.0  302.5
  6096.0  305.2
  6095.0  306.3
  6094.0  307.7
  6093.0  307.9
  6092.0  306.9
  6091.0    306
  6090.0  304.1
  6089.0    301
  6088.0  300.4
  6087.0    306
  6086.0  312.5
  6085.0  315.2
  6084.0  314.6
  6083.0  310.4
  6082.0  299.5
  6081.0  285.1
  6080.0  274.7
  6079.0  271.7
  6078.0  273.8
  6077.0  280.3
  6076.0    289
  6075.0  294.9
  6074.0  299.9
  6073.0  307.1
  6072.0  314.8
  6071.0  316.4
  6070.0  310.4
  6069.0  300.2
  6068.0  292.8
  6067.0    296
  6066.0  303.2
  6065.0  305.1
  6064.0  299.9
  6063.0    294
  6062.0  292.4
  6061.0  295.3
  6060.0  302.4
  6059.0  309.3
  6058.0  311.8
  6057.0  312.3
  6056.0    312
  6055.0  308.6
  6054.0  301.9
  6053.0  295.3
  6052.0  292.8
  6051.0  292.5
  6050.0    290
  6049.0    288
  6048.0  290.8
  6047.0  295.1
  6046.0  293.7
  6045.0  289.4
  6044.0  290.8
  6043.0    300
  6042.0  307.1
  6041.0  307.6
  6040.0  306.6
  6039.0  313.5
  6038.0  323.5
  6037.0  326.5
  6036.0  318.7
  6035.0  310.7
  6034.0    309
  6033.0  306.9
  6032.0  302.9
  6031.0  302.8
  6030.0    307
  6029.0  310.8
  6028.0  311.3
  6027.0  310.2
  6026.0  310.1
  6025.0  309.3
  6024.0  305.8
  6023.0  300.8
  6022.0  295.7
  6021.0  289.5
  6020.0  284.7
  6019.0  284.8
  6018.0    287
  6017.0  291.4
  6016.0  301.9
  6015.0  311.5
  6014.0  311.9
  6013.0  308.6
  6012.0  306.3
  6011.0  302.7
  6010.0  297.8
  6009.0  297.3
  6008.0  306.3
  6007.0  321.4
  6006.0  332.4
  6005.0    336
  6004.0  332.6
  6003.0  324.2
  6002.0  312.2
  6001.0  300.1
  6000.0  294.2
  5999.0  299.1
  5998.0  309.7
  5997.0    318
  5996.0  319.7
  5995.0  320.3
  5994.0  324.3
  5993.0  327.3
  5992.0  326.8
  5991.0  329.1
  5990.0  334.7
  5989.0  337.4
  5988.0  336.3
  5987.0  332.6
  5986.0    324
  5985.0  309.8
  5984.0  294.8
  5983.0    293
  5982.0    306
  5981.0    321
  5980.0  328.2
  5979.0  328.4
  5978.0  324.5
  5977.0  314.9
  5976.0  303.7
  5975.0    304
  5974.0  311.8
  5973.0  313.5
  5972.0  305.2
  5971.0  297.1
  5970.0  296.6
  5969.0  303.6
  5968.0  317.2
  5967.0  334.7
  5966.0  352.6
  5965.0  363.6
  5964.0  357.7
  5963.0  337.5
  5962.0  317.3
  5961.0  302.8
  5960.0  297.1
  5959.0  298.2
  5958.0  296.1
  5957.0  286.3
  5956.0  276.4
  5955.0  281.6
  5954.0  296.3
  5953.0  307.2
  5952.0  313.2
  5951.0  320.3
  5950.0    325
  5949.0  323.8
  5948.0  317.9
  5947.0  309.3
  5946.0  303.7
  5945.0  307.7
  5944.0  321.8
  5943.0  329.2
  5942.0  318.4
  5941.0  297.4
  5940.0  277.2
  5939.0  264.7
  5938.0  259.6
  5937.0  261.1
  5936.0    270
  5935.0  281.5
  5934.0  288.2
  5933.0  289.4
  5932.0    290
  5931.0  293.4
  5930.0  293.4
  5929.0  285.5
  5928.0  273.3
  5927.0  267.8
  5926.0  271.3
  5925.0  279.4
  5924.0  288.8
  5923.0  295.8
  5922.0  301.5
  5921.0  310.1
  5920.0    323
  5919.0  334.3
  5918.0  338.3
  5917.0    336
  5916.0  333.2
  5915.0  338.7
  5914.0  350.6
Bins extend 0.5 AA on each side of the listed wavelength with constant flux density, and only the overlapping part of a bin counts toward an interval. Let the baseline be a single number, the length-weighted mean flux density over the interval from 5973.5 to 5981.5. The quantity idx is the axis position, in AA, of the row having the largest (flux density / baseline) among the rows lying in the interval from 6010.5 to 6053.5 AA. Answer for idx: 6037.0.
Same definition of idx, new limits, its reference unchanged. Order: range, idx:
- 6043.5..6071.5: 6071.0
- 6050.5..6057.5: 6057.0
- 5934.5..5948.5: 5943.0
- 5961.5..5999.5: 5965.0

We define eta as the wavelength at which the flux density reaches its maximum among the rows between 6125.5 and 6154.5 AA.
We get 6144.0 AA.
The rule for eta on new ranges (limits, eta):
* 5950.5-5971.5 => 5965.0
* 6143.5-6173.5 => 6144.0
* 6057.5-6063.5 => 6058.0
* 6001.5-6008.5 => 6005.0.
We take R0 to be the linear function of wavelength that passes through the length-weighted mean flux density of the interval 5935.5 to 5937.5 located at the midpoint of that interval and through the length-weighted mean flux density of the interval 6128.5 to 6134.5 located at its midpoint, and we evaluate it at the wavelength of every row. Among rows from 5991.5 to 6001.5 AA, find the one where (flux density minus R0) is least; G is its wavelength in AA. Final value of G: 6000.0 AA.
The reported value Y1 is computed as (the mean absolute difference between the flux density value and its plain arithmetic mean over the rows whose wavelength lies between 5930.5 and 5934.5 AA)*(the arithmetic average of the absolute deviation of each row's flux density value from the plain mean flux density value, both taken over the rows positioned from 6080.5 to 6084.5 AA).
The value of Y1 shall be 16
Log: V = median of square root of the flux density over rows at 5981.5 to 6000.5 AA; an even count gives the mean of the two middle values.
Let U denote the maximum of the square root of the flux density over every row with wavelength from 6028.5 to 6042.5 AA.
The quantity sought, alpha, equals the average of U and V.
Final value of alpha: 18.0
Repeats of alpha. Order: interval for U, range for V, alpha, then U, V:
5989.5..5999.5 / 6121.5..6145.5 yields 17.7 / 18.3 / 17.1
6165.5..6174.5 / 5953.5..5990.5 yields 17.4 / 17.2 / 17.7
